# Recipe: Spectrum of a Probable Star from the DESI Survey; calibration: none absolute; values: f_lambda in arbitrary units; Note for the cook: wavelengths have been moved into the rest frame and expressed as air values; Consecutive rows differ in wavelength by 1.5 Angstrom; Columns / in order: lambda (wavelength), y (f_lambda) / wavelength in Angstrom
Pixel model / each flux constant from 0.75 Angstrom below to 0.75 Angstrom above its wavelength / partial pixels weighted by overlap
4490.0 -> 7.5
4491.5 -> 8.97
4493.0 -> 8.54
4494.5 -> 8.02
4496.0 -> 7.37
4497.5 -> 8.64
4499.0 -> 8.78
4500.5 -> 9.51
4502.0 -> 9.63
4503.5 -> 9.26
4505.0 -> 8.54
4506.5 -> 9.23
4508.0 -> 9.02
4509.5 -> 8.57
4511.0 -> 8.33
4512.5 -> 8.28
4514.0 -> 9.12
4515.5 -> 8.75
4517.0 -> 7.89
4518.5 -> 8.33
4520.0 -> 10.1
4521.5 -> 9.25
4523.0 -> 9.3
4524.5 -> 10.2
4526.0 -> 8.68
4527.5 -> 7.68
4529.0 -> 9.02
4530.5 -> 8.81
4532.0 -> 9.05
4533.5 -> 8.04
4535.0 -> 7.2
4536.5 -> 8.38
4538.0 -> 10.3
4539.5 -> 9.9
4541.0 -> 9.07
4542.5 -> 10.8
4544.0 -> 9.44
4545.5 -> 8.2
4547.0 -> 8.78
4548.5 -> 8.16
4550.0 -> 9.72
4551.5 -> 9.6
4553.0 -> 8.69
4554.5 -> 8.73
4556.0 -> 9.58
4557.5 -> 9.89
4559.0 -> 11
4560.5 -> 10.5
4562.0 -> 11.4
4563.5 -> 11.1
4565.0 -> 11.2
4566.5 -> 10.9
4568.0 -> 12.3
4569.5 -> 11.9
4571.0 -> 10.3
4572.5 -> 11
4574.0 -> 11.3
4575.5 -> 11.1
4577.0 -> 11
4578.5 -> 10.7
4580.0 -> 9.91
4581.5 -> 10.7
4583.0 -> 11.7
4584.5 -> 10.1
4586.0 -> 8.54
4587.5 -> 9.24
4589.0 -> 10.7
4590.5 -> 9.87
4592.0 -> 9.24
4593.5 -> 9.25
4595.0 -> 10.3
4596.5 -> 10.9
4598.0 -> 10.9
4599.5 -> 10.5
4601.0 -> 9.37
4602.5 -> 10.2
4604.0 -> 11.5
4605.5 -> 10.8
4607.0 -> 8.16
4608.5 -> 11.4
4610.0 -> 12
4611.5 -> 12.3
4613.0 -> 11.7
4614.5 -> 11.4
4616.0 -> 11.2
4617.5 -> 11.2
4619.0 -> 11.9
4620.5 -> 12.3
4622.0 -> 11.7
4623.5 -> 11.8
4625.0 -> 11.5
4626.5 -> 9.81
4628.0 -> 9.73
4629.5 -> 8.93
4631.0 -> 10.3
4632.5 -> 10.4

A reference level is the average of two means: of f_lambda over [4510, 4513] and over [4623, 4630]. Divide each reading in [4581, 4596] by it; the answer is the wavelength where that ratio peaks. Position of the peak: 4583.0 Angstrom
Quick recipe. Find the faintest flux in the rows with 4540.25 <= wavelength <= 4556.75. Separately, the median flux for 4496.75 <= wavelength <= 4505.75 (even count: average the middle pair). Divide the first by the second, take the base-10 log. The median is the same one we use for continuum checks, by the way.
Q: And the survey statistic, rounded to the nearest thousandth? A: -0.044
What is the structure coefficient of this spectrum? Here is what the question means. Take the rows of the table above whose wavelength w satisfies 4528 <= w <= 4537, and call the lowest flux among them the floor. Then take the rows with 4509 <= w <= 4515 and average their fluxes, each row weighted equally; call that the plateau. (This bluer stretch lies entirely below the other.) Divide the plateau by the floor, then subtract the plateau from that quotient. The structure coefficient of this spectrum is -7.4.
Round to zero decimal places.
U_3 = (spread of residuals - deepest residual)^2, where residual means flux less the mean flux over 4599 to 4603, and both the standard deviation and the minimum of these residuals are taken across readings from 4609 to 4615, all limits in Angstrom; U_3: 1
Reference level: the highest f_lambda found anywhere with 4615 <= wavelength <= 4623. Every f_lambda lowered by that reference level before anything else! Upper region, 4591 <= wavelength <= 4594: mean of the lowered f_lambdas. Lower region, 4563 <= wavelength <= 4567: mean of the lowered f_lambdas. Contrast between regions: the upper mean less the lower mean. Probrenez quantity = -1.8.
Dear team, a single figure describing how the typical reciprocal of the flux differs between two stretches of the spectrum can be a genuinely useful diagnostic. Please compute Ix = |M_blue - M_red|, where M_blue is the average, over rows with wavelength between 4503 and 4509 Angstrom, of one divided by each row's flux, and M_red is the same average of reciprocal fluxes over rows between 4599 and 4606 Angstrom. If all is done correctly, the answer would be 0.015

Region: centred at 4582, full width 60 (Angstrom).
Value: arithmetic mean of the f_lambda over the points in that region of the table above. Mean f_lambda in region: 10.5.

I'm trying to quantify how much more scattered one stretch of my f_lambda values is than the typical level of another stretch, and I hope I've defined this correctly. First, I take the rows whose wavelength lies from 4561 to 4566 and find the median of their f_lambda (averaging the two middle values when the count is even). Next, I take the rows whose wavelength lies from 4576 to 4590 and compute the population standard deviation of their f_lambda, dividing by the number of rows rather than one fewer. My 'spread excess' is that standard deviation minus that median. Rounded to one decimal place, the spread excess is -10.3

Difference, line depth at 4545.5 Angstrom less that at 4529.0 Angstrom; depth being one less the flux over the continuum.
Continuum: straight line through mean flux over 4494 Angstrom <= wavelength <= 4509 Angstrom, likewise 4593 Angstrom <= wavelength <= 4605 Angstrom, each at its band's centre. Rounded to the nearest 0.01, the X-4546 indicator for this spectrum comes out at 0.11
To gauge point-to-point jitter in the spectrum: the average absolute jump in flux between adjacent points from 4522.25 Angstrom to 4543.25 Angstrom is 1.01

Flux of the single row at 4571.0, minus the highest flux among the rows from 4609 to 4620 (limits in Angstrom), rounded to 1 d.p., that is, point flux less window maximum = -2.0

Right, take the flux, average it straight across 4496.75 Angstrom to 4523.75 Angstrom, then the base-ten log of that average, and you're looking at 0.95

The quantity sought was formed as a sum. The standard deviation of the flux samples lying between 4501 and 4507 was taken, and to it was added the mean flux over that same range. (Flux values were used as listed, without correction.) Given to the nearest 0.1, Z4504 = 9.6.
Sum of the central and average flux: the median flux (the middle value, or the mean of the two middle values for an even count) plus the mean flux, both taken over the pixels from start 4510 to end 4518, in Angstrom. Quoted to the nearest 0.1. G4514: 16.8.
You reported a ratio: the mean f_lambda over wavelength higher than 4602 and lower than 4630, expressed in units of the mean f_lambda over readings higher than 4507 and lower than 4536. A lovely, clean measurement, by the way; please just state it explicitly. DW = 1.27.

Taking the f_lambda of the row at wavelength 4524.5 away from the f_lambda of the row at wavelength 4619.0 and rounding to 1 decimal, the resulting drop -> 1.7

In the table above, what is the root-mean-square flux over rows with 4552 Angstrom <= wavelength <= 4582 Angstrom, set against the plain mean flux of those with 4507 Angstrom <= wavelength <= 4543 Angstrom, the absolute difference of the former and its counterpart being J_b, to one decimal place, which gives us 1.8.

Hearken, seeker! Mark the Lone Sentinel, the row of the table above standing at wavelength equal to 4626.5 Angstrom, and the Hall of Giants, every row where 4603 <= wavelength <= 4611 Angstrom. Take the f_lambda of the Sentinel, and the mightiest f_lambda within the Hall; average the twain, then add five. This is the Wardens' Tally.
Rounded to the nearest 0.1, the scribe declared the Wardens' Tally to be 15.9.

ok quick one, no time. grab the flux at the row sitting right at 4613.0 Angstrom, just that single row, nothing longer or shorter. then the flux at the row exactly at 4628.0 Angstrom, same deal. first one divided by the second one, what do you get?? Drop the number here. 1.20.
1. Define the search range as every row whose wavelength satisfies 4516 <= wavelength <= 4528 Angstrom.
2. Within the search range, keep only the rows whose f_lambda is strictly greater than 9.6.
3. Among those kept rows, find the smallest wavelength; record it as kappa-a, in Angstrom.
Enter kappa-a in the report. 4520.0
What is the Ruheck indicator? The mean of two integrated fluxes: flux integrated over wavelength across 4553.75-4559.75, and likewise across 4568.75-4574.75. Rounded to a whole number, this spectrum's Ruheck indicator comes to 63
